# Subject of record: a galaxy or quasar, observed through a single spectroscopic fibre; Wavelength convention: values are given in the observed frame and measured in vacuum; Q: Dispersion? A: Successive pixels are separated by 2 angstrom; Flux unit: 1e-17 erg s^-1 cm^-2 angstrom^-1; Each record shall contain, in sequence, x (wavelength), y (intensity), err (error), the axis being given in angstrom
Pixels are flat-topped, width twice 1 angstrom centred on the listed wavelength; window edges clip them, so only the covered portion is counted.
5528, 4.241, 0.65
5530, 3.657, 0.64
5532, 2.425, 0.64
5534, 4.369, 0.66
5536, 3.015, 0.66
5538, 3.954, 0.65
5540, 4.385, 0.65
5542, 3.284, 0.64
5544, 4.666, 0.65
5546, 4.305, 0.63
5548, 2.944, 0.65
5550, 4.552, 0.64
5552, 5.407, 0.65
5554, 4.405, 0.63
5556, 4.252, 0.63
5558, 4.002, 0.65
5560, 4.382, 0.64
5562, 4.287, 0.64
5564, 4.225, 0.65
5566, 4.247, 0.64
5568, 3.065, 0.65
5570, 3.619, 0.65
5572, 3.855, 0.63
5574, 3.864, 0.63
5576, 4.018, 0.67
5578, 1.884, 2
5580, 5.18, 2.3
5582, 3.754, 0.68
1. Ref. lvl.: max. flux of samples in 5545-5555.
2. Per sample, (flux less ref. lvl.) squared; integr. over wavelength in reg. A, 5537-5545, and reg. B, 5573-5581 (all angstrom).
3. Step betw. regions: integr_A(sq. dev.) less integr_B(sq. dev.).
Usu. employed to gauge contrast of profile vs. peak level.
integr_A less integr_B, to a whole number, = -17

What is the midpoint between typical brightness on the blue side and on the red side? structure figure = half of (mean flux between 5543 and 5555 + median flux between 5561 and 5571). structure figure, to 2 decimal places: 4.30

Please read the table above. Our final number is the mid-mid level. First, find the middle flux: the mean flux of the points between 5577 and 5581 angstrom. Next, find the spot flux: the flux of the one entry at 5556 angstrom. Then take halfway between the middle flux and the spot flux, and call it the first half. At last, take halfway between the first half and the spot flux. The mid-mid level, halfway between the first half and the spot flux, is 4.1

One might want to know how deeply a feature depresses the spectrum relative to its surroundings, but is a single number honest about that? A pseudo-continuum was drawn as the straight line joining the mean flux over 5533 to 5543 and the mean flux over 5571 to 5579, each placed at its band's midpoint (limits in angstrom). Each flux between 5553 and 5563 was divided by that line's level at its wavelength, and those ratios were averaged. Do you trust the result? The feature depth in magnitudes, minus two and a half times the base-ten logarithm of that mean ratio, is -0.19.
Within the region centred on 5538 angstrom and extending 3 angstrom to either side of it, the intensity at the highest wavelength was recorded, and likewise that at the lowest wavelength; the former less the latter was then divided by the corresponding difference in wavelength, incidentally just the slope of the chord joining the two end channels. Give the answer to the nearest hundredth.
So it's 0.34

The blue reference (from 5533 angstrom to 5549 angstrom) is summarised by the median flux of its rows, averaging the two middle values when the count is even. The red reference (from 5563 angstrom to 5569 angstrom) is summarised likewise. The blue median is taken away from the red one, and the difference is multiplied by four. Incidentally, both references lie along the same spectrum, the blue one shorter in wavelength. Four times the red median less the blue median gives 0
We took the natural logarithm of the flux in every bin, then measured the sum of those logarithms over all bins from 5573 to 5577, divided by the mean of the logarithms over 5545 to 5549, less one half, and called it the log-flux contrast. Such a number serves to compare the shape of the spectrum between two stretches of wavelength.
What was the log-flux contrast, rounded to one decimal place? 1.7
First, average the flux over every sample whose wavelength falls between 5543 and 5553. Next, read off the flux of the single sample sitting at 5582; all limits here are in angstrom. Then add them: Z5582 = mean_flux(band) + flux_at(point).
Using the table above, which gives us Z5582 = 8.13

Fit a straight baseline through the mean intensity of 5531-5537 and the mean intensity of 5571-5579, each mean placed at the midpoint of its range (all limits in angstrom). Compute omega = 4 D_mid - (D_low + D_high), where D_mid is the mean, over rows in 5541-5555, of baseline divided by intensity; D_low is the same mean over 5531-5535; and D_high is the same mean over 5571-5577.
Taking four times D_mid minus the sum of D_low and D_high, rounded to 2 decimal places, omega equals 1.35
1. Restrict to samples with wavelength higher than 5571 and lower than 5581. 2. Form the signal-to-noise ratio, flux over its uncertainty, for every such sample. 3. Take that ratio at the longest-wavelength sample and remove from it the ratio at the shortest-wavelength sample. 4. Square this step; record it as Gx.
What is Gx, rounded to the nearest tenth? 15.0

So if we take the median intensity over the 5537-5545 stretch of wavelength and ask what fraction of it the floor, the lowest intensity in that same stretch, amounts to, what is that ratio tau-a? 0.79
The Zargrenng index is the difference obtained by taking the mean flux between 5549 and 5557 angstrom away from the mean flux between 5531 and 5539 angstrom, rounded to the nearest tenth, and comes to -1.2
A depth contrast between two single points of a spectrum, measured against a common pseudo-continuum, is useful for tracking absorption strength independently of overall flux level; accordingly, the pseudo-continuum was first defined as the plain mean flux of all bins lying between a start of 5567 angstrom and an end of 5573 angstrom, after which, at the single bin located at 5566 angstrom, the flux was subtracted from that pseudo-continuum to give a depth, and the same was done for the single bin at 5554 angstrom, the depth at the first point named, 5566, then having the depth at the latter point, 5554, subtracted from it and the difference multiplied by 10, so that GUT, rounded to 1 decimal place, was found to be 1.6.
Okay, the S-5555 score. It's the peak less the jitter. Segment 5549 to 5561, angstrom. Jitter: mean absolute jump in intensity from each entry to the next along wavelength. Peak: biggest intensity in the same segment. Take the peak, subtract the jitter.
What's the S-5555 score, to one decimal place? 4.9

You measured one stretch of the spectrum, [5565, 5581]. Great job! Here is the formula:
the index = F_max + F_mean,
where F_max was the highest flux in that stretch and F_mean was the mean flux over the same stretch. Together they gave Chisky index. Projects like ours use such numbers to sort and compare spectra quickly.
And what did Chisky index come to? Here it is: 8.9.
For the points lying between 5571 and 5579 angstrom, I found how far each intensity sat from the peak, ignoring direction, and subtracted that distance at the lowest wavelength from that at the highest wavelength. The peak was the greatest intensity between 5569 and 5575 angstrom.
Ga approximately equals 2.0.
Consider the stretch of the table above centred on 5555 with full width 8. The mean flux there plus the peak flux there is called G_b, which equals 9.9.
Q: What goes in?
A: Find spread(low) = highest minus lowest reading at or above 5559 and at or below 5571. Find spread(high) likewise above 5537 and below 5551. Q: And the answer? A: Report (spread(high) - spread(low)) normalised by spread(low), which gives 0.31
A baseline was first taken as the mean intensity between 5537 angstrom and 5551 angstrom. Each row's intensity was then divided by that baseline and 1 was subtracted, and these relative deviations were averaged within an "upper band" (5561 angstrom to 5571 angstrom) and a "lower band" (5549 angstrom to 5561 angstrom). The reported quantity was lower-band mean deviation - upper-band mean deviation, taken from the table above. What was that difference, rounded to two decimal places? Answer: 0.15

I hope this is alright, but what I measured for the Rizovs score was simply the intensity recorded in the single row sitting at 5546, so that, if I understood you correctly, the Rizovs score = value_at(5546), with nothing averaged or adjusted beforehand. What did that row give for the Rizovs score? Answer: 4.305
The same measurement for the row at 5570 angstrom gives 3.619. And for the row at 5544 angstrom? 4.666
